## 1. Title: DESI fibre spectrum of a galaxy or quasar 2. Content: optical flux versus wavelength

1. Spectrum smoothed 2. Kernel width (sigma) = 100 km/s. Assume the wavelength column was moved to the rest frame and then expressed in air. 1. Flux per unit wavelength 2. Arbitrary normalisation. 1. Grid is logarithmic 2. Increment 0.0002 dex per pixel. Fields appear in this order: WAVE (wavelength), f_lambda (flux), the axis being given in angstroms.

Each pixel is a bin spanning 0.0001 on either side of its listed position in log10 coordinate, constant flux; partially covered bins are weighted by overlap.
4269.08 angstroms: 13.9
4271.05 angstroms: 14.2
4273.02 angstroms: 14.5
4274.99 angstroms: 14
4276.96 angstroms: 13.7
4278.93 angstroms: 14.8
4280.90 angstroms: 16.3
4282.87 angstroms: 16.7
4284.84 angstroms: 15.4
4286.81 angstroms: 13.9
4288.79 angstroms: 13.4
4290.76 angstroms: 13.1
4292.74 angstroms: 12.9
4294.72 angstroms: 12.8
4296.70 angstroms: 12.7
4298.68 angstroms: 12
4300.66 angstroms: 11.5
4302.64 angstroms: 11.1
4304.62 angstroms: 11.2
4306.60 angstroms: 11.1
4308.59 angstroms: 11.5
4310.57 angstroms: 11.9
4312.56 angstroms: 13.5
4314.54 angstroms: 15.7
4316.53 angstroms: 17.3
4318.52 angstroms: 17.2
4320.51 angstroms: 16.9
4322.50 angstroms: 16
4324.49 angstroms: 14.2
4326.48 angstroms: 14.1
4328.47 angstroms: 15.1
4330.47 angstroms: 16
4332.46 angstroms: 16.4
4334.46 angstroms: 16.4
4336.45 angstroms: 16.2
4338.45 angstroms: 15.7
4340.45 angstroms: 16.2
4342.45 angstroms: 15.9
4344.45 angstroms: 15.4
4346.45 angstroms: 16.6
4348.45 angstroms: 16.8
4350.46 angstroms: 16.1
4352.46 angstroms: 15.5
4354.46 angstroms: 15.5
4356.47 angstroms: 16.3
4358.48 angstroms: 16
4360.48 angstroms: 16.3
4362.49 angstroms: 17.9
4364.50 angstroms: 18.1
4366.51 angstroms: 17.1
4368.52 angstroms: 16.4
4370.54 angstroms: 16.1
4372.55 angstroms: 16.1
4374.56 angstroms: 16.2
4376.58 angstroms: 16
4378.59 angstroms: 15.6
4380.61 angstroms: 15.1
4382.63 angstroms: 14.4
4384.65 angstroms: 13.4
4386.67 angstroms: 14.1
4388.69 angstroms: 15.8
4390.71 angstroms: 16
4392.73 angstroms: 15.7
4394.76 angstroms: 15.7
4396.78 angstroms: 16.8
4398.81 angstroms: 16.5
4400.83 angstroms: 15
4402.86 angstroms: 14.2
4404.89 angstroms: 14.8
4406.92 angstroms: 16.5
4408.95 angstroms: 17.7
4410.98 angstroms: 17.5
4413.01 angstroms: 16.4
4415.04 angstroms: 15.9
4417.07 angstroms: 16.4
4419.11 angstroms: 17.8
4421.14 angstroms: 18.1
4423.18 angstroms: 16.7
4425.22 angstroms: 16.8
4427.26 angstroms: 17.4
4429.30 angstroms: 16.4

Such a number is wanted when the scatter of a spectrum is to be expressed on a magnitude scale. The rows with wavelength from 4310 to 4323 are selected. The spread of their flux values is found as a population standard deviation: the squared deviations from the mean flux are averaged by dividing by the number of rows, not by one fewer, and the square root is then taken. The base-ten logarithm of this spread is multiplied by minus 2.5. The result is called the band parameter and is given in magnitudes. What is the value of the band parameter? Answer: -0.70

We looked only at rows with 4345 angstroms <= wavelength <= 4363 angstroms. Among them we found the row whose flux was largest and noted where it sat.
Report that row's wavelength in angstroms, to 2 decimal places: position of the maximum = 4362.49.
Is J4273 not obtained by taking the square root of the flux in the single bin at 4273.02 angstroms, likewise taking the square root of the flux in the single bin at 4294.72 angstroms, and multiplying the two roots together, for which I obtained 13.6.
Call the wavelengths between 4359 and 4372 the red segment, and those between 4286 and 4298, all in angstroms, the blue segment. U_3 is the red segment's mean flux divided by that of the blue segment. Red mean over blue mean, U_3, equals 1.29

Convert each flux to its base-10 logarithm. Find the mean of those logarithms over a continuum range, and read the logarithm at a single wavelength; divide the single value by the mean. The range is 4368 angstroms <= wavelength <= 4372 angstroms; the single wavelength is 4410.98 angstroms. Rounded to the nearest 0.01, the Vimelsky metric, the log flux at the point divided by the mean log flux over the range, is 1.03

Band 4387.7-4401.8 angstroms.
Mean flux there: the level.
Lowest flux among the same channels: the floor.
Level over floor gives 1.06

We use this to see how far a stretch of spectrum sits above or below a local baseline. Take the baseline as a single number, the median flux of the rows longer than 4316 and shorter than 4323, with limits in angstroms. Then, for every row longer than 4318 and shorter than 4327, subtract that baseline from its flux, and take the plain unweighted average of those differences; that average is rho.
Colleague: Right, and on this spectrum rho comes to -1.4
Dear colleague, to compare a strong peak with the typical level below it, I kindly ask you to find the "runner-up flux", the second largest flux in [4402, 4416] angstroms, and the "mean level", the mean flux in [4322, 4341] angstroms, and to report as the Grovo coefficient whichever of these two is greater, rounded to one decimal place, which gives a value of 17.5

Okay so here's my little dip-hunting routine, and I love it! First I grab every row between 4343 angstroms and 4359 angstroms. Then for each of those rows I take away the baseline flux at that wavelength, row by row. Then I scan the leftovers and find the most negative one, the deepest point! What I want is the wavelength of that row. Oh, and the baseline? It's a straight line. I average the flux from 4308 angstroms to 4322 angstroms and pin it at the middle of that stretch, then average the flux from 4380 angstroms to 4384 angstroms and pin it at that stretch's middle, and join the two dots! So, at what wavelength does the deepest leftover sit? 4344.45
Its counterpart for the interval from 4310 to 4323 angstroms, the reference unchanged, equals 4310.57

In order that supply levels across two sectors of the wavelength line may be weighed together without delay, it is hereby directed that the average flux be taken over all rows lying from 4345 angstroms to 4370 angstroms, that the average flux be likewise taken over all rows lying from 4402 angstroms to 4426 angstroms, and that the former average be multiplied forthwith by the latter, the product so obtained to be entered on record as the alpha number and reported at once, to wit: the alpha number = 274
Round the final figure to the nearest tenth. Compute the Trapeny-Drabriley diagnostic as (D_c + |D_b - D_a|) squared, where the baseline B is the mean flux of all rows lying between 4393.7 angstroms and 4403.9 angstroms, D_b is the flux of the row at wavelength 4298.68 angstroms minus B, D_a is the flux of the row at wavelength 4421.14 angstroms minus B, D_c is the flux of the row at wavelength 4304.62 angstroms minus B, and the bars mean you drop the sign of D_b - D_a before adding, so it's 2.8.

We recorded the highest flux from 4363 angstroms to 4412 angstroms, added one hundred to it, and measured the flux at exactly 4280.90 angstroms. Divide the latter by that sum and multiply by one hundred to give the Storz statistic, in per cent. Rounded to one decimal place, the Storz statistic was 13.8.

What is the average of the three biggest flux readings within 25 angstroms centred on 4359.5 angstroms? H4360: 17.7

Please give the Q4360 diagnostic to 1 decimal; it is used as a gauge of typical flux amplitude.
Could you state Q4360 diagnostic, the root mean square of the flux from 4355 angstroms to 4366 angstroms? 16.9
